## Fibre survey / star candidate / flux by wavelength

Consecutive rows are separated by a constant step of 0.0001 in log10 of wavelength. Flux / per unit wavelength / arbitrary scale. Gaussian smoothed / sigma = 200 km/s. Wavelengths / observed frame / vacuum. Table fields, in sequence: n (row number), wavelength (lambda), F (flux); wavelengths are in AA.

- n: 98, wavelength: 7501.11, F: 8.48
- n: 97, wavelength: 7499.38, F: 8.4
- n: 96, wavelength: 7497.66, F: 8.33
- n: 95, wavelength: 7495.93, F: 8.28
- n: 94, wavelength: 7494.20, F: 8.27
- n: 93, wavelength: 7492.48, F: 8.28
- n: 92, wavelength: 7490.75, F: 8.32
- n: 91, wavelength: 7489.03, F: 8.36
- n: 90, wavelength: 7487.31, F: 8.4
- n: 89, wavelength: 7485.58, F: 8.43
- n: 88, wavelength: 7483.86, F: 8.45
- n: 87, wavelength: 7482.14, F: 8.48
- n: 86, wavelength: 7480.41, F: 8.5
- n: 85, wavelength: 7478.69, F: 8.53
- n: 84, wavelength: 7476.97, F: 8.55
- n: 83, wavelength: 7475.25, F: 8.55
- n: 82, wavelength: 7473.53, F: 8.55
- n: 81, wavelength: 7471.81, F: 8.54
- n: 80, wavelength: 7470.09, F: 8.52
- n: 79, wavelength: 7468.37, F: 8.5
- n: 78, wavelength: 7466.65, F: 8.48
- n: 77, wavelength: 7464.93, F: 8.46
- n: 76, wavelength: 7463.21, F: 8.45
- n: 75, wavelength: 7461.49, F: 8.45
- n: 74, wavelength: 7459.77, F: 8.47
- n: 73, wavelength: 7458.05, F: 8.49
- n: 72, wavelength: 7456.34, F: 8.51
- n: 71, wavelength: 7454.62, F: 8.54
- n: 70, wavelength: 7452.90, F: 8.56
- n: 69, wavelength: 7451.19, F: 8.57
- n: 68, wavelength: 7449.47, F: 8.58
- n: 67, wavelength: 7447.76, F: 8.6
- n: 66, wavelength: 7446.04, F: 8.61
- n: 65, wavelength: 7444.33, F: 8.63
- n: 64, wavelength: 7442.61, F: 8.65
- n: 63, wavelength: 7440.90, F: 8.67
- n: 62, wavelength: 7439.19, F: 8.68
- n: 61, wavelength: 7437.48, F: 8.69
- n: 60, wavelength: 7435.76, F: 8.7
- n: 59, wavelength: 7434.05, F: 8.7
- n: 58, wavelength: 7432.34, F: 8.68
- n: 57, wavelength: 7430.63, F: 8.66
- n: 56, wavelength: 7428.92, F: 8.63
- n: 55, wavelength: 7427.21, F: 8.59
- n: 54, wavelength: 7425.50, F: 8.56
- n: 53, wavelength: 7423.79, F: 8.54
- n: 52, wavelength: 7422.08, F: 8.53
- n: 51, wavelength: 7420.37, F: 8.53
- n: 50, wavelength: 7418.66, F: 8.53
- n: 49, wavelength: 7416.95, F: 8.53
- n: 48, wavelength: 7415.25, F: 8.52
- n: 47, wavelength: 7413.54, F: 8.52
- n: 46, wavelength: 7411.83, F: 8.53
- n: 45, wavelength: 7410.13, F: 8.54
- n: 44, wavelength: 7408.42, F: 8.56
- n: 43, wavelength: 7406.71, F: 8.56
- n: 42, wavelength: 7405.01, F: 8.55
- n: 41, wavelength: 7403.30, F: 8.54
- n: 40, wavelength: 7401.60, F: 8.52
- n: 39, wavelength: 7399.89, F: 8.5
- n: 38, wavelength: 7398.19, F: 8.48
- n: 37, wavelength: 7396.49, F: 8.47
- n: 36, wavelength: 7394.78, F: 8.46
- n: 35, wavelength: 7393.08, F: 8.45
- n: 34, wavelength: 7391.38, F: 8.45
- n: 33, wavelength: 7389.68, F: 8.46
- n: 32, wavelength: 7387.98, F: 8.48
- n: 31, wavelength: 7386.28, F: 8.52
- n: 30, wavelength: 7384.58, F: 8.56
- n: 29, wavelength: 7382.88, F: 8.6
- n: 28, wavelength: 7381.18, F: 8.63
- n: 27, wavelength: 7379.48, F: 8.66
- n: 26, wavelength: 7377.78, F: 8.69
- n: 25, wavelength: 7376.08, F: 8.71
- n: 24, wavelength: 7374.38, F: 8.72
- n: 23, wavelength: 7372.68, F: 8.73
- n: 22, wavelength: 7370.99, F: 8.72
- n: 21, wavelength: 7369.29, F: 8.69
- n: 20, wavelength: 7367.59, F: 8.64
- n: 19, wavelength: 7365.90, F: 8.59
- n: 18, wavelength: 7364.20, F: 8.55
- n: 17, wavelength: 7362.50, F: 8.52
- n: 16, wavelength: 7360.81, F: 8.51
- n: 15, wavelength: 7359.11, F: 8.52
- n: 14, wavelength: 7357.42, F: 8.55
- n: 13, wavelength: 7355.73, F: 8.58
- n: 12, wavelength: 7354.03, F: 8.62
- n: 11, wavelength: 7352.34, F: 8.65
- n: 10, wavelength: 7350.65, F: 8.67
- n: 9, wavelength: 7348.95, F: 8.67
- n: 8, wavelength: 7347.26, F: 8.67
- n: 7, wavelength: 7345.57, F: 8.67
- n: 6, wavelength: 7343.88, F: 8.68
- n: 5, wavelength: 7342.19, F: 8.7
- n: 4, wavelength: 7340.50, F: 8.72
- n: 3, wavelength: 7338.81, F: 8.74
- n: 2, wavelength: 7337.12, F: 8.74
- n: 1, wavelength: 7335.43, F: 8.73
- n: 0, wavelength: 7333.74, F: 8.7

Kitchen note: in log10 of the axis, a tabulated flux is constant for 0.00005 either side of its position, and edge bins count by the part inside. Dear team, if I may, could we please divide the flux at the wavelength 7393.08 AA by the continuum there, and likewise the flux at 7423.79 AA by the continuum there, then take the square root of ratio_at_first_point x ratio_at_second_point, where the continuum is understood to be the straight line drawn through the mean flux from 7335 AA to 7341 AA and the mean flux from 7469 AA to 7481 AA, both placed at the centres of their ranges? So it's 0.98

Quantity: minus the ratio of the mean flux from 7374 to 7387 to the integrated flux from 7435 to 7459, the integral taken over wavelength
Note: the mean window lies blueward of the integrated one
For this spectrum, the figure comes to -0.042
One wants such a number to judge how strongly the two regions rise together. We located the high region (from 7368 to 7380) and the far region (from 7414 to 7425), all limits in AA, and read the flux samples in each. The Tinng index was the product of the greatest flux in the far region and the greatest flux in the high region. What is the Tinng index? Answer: 74.6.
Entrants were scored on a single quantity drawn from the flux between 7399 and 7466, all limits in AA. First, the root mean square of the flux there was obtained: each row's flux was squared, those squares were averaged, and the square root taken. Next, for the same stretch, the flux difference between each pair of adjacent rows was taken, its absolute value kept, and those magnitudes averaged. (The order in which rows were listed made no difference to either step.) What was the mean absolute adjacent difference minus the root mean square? -8.55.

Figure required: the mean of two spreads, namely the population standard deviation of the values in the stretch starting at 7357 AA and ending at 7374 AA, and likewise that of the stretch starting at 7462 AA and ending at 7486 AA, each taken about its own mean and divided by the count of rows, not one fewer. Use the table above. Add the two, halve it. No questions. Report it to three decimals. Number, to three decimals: 0.061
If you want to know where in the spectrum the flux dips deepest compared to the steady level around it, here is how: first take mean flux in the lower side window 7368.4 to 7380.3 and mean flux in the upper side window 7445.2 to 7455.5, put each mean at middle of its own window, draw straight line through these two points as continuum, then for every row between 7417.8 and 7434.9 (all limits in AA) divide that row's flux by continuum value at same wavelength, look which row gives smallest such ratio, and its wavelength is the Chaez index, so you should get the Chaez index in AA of 7418.66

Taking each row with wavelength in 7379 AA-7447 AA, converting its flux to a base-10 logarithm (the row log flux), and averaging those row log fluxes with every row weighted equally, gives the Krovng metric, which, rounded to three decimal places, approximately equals 0.933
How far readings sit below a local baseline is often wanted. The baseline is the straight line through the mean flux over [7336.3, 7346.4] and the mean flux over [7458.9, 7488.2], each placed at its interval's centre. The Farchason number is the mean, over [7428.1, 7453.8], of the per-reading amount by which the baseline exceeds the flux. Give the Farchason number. -0.10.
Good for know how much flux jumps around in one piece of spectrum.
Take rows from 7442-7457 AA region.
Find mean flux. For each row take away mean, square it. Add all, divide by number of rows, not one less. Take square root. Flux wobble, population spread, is 0.042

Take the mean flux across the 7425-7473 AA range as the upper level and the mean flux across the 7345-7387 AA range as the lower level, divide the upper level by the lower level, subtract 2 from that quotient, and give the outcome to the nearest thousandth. -1.006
